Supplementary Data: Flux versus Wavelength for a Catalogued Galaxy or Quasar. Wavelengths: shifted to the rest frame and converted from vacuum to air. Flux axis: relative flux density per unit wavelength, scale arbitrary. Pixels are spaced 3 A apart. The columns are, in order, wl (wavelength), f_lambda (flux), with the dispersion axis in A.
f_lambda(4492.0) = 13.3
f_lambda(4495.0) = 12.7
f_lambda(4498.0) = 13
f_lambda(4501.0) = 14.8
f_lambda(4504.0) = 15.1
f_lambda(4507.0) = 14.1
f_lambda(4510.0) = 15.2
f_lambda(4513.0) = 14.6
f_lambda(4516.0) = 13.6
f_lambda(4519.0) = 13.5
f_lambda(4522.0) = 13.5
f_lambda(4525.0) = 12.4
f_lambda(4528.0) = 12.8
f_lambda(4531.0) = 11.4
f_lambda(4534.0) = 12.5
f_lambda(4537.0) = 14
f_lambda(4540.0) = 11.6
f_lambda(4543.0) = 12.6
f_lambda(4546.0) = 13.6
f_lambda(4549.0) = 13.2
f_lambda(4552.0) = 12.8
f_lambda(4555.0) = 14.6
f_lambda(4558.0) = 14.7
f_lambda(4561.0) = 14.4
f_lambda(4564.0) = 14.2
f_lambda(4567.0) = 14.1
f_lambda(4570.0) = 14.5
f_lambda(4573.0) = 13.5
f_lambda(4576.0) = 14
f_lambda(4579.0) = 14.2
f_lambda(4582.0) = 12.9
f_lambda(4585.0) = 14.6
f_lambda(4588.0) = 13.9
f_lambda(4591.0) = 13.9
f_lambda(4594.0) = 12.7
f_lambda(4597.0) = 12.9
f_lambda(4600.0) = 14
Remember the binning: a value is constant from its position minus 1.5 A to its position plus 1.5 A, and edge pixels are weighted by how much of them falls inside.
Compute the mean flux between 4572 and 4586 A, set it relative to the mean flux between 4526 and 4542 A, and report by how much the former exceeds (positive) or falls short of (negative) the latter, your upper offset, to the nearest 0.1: 1.4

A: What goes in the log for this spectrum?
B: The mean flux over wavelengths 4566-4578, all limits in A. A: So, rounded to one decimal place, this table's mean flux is 14.0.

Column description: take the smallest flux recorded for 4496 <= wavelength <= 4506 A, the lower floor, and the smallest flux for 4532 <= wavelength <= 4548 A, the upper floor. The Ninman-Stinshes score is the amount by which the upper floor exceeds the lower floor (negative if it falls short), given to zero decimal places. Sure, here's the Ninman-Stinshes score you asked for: -1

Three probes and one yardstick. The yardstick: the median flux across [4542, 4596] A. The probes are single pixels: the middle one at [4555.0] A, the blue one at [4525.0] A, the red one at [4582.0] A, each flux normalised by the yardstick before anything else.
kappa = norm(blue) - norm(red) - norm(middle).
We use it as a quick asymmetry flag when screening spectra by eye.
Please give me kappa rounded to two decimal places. -1.08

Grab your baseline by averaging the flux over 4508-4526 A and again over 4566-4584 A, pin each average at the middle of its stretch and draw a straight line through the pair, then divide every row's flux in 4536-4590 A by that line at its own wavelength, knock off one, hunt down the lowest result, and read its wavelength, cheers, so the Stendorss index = 4540.0 A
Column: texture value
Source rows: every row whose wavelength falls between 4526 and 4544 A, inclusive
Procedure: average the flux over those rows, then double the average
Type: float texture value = 25.0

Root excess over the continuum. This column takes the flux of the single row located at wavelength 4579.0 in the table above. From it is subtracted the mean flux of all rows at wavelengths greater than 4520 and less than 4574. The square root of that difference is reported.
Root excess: 0.92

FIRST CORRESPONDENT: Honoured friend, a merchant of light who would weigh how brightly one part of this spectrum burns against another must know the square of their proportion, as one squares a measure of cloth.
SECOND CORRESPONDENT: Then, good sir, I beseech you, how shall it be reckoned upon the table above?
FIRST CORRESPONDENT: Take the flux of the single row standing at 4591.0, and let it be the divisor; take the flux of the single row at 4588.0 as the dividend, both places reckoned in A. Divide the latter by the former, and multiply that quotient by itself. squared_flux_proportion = 1.00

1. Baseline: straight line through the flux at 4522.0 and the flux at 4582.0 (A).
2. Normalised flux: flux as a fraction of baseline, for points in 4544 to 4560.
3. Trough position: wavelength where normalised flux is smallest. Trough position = 4552.0 A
